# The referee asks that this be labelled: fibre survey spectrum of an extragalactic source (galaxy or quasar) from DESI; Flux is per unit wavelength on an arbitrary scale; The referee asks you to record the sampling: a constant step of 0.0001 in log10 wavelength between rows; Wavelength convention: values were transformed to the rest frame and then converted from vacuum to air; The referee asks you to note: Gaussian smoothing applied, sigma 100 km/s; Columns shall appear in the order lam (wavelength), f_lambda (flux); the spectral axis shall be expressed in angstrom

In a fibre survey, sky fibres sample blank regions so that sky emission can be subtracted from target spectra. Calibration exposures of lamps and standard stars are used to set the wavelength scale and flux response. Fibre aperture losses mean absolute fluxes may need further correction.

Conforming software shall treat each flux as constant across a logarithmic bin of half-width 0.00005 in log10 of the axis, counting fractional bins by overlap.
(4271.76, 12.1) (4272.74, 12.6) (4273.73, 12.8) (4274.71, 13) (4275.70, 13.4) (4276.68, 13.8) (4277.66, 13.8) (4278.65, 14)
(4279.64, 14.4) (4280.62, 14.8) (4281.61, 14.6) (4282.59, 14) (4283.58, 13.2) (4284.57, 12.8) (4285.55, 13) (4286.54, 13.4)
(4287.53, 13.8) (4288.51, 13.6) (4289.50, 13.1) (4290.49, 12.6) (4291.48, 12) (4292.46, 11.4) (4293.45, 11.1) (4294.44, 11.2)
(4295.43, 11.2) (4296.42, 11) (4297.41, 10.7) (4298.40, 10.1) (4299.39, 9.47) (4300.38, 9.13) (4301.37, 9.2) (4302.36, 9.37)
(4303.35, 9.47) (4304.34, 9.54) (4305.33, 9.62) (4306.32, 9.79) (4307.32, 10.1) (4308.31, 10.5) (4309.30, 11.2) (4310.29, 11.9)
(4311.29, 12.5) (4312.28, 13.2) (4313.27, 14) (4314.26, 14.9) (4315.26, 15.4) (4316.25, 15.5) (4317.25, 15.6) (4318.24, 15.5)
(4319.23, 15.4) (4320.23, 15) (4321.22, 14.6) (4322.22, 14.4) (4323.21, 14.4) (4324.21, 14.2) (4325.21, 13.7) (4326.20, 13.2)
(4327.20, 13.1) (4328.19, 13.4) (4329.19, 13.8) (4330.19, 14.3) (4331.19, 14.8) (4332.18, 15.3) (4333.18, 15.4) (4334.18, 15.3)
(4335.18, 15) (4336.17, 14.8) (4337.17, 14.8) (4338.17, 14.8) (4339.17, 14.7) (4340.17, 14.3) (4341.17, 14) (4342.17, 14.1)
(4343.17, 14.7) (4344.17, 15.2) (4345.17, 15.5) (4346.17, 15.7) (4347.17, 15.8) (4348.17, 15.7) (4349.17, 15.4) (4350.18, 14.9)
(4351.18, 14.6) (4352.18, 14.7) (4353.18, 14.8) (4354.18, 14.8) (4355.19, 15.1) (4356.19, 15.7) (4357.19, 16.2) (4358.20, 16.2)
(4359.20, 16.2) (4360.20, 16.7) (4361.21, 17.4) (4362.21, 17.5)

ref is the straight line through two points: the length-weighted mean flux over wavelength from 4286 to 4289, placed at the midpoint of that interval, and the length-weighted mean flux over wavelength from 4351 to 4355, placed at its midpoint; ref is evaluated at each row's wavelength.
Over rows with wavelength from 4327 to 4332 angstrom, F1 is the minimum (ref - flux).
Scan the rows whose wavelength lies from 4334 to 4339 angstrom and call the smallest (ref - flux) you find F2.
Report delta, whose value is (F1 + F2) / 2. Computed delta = -0.6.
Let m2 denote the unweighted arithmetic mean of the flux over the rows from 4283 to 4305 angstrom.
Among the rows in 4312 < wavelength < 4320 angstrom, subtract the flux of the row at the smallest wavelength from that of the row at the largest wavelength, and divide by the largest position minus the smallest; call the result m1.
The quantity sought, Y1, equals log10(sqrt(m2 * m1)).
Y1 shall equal 0.28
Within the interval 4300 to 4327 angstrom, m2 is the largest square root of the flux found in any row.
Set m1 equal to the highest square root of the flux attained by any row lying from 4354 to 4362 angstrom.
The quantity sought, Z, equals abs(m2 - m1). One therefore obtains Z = 0.22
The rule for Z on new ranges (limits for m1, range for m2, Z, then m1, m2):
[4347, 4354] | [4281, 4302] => 0.15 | 3.97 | 3.82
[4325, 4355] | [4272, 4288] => 0.13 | 3.97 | 3.85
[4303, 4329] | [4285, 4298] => 0.23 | 3.95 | 3.71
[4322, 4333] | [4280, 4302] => 0.06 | 3.91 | 3.85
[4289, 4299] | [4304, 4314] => 0.12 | 3.62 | 3.74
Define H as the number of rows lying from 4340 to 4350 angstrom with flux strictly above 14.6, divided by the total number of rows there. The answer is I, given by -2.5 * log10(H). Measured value 0.39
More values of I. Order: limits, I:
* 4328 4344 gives 0.51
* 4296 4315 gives 3.20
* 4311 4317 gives 0.75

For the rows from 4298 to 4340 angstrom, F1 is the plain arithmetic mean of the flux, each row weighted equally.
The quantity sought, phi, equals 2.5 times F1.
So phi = 33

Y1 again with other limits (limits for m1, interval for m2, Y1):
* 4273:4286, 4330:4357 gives -0.30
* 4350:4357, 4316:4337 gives 0.14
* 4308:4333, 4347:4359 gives 0.24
